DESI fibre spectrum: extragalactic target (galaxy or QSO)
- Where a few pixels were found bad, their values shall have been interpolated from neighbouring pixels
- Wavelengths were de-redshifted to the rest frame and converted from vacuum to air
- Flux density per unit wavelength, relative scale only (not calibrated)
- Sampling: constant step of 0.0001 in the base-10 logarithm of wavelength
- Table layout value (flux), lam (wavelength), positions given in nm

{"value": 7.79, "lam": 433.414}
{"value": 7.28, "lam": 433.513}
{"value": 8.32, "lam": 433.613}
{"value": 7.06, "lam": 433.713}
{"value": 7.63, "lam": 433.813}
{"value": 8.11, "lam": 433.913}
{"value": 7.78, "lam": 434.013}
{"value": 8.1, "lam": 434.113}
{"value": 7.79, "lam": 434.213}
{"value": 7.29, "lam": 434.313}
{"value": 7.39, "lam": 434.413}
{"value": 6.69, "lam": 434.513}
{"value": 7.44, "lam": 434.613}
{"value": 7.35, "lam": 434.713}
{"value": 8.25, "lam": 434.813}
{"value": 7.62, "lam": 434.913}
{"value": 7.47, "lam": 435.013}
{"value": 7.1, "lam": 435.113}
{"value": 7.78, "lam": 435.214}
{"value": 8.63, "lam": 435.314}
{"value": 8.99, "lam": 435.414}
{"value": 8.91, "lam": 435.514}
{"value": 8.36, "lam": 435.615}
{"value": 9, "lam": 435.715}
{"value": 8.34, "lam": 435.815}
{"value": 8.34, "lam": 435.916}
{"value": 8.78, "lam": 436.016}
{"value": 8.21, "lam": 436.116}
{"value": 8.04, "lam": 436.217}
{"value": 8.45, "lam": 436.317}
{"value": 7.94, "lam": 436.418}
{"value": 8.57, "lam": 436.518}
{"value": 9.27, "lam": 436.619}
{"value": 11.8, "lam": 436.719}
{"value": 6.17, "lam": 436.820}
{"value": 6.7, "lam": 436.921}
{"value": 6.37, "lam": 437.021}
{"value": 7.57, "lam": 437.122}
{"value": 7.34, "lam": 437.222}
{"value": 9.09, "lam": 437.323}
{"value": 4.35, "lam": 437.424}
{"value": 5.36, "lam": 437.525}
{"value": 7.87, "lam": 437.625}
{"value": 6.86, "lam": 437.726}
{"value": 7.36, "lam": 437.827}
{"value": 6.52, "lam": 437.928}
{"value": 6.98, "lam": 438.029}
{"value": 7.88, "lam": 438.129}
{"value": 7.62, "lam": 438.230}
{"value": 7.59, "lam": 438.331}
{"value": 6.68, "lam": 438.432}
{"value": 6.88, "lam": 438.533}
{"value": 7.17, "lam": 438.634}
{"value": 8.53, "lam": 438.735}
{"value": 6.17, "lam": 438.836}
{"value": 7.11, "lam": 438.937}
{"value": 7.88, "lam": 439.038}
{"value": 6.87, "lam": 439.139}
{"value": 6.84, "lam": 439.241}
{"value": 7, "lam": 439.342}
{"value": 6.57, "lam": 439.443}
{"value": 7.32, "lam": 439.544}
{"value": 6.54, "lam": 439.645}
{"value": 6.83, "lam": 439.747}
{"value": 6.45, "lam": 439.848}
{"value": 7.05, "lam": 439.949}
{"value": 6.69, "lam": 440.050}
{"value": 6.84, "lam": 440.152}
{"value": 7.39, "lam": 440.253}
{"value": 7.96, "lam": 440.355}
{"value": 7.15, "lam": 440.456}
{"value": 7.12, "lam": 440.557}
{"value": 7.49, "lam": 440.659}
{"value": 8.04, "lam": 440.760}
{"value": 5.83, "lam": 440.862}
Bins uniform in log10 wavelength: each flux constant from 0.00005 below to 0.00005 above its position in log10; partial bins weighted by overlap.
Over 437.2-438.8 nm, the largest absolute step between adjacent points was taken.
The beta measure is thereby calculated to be 5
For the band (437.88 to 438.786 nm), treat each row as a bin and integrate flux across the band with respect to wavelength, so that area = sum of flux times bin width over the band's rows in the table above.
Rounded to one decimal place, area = 6.6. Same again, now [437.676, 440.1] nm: 17.1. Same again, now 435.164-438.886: 28.8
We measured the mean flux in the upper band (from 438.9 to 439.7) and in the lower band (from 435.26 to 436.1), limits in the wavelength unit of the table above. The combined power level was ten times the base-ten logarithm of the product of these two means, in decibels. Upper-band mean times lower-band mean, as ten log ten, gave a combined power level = 17.8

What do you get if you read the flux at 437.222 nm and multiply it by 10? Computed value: 73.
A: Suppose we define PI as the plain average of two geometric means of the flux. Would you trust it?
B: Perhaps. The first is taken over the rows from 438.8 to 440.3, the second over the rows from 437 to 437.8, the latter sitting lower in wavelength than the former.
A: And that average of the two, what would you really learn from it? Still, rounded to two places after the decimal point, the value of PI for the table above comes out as 6.79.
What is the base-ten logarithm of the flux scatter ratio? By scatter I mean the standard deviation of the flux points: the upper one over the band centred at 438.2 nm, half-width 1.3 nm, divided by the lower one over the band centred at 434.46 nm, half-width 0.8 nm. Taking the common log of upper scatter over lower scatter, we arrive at 0.35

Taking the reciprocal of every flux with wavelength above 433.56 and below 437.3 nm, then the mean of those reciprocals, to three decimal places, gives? 0.127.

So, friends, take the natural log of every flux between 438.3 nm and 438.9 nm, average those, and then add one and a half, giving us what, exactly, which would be 3.46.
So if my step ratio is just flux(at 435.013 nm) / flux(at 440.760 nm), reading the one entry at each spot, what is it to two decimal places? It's 0.93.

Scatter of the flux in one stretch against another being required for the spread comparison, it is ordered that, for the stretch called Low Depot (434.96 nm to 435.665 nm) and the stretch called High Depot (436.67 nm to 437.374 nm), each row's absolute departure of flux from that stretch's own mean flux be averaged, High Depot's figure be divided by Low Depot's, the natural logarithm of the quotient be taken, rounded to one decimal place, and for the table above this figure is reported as 0.9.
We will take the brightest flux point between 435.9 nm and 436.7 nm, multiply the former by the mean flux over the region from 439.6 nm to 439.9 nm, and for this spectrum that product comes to 61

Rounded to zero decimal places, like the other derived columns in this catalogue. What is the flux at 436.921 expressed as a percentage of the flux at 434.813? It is 81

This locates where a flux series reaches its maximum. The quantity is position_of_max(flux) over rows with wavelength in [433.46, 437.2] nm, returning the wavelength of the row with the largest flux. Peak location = 436.719 nm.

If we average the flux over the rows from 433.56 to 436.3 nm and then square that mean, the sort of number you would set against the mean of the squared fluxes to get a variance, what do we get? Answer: 63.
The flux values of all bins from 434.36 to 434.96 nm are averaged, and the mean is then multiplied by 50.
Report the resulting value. 373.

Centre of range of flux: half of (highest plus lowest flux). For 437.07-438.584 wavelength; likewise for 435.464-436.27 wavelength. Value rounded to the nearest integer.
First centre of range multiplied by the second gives 57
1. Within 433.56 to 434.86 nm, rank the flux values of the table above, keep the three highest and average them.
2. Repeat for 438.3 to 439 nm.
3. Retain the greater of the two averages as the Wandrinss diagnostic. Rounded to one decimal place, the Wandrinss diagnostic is 8.2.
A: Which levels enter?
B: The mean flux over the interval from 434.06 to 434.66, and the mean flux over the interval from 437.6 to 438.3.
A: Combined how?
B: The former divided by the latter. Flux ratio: 1.02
